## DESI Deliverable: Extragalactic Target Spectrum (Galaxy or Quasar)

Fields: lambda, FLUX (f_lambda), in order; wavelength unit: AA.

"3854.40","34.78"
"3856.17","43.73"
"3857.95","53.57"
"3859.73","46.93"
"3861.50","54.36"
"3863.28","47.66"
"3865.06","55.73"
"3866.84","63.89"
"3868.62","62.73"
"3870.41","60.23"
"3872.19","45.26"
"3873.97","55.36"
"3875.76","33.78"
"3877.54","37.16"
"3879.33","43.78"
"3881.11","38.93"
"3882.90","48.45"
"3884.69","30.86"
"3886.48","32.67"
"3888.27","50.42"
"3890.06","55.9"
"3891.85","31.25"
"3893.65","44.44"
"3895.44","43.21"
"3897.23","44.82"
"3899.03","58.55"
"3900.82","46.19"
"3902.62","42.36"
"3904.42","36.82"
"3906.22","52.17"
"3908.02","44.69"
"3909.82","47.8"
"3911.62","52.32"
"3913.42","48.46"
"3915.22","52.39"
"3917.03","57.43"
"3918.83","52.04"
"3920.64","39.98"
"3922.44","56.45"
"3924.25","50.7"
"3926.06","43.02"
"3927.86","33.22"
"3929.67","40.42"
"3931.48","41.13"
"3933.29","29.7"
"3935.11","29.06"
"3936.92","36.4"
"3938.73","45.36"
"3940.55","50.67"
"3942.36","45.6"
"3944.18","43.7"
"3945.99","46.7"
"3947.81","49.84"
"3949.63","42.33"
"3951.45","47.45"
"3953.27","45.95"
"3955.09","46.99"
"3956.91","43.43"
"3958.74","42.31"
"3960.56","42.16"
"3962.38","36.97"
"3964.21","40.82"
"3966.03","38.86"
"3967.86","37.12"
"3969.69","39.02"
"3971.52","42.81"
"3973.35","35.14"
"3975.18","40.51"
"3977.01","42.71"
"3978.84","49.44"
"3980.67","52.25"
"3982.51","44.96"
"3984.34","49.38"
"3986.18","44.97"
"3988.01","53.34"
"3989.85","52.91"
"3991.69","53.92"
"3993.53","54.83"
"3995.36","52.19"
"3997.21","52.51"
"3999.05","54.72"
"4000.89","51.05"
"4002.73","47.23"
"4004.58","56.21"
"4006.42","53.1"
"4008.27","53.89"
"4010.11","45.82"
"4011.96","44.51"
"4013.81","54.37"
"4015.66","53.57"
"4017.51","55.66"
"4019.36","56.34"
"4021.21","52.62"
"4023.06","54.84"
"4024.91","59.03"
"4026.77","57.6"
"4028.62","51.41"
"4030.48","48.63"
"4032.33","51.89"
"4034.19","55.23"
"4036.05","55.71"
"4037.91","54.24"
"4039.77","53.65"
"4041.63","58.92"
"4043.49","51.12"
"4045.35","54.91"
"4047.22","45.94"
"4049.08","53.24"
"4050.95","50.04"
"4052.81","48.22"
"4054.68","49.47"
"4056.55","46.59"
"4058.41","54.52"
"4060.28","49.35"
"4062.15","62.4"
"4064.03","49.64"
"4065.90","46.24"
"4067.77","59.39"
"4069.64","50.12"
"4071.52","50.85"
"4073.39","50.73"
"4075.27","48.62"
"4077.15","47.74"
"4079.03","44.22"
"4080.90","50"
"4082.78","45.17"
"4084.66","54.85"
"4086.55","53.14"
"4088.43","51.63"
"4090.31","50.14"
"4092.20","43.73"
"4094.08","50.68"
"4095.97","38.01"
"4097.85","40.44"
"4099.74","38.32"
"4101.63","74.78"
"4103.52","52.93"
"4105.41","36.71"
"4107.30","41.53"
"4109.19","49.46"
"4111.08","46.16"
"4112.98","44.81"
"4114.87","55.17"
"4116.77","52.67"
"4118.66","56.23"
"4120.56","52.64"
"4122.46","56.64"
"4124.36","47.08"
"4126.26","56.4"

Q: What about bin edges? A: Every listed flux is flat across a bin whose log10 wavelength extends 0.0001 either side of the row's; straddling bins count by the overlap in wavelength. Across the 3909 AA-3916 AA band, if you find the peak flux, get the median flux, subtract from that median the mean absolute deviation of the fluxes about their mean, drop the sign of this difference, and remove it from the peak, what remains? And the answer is 4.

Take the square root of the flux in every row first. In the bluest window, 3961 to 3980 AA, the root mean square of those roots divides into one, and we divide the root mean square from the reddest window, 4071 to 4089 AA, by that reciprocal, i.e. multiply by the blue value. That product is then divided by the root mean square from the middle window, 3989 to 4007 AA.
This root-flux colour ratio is 6.2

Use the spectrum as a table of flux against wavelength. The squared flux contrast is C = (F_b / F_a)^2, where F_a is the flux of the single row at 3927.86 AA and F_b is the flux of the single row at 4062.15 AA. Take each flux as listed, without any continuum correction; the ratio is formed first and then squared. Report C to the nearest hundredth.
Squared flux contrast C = 3.53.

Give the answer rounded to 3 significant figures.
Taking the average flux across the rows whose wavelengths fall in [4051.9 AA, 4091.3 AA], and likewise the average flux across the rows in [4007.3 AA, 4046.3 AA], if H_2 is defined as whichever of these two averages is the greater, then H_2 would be 53.5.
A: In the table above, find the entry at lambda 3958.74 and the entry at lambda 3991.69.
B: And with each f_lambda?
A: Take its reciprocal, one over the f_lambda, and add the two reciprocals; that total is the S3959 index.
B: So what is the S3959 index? 0.0422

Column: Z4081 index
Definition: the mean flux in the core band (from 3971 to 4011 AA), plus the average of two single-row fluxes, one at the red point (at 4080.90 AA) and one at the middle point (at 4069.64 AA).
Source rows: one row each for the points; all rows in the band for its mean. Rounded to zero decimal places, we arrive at 99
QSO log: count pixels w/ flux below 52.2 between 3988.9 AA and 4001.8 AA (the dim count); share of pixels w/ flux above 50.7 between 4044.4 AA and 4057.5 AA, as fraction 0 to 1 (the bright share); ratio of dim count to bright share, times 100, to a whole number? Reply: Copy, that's 700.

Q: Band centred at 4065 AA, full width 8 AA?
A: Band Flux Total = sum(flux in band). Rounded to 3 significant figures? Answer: 218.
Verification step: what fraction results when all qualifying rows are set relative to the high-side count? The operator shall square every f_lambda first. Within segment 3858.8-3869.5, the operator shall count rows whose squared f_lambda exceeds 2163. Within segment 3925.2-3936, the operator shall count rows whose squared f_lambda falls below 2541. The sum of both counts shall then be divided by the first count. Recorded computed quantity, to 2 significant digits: 2.0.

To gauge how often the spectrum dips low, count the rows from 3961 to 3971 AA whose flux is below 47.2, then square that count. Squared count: 25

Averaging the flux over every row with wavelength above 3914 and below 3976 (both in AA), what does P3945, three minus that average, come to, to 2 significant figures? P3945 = -40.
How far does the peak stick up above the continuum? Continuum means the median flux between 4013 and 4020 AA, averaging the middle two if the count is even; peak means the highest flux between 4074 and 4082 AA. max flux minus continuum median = -5.0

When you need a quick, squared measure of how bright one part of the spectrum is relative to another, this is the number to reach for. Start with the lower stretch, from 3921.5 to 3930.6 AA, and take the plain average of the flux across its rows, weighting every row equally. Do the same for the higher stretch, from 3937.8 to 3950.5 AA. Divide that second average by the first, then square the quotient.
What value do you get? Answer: 1.1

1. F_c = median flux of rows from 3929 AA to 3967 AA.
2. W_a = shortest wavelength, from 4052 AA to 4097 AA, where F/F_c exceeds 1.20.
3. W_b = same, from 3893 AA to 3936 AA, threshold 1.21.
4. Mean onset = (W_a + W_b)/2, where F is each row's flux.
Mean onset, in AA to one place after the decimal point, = 3978.7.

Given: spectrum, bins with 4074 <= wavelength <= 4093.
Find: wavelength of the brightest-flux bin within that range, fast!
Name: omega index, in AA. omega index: 4084.66 AA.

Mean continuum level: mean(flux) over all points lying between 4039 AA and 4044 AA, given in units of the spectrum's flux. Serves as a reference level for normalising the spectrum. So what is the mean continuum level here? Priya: 55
